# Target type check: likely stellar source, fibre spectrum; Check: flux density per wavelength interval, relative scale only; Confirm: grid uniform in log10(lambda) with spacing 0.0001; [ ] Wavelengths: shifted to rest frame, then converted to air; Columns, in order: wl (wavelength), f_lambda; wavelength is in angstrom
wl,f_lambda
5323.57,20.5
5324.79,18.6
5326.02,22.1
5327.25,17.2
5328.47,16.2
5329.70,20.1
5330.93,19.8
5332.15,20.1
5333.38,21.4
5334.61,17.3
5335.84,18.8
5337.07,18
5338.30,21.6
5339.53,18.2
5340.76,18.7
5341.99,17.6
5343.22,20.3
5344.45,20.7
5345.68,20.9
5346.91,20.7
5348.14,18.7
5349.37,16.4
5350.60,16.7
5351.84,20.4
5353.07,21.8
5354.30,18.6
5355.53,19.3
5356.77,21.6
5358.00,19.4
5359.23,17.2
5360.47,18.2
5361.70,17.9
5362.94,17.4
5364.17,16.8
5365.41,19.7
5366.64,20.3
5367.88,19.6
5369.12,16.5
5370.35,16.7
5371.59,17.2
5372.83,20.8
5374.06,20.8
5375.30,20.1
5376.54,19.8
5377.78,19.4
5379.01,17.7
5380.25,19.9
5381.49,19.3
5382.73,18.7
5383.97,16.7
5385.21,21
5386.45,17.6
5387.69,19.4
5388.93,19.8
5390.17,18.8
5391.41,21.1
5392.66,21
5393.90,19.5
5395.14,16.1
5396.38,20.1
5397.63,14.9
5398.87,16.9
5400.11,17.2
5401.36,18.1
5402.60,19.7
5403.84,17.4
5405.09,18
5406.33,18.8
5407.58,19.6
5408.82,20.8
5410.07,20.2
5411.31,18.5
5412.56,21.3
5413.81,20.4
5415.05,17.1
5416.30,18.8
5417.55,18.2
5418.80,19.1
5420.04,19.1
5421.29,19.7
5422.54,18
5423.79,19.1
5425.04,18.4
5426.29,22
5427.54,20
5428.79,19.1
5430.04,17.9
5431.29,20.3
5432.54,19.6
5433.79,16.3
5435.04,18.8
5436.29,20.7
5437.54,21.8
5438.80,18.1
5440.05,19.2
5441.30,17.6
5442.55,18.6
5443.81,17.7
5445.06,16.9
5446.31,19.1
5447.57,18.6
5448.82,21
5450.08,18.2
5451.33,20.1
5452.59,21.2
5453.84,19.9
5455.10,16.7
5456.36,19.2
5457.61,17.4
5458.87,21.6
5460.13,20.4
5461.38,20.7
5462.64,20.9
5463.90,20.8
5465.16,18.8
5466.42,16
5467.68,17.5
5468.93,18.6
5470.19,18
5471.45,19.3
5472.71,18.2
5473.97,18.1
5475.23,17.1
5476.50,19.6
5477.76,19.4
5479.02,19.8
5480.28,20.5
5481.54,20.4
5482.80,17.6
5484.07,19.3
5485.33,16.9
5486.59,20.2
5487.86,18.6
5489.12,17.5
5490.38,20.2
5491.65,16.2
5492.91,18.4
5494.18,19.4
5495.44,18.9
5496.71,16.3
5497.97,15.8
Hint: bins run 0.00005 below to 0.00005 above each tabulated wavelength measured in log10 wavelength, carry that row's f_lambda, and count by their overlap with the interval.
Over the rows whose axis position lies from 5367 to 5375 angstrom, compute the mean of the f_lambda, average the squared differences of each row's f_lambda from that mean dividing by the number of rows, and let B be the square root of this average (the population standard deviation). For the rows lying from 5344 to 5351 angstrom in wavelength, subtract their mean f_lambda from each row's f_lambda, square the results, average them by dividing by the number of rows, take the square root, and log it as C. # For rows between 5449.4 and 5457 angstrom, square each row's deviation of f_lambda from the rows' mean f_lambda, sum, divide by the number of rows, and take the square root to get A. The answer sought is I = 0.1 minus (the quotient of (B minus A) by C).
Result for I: -0.12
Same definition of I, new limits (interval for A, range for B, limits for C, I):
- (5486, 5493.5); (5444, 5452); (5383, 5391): 0.17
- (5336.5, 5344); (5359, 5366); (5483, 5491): 0.48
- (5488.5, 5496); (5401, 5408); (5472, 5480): 0.57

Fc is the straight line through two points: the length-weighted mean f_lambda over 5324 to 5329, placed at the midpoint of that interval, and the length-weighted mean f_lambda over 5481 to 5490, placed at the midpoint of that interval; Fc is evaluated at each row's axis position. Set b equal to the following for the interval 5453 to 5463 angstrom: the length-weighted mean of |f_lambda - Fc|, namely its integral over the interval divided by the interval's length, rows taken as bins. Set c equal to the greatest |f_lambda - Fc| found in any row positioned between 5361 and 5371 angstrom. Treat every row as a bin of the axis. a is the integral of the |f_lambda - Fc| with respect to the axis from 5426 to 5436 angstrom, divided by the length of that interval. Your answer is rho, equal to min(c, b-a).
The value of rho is 0.4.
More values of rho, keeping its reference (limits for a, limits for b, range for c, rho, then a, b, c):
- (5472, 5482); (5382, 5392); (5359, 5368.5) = 0.1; 1.10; 1.2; 1.9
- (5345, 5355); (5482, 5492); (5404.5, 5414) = -0.4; 1.68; 1.3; 2.6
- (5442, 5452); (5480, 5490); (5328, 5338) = 0.3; 0.95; 1.2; 2.7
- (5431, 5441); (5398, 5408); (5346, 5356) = -0.3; 1.40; 1.0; 3.1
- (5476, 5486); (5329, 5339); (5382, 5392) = 0.3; 1.23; 1.5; 2.4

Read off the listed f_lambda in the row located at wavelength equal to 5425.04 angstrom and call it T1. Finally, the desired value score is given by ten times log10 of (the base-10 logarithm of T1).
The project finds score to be 1.02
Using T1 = 18.4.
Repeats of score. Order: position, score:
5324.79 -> 1.04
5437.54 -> 1.27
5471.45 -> 1.09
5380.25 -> 1.14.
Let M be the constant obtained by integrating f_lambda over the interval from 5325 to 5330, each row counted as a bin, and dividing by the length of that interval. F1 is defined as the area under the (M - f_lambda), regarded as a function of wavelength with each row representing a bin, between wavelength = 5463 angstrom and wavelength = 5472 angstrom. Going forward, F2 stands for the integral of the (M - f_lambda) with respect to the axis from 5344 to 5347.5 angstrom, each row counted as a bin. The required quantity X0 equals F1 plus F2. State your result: -4.3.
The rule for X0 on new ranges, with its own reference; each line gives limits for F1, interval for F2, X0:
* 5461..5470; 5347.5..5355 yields -1.4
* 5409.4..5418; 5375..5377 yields -6.2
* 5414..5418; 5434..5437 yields 0.4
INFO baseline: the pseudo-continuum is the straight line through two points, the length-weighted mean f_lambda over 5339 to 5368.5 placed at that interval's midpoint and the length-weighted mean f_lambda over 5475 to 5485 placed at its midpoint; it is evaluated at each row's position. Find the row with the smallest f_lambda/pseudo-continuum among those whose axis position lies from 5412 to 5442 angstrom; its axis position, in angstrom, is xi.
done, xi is 5433.79 angstrom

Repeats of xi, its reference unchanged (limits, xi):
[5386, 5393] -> 5386.45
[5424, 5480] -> 5466.42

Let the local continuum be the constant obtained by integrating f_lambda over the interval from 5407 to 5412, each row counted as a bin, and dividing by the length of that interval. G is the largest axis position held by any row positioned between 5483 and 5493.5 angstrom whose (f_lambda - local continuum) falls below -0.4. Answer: 5492.91 angstrom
